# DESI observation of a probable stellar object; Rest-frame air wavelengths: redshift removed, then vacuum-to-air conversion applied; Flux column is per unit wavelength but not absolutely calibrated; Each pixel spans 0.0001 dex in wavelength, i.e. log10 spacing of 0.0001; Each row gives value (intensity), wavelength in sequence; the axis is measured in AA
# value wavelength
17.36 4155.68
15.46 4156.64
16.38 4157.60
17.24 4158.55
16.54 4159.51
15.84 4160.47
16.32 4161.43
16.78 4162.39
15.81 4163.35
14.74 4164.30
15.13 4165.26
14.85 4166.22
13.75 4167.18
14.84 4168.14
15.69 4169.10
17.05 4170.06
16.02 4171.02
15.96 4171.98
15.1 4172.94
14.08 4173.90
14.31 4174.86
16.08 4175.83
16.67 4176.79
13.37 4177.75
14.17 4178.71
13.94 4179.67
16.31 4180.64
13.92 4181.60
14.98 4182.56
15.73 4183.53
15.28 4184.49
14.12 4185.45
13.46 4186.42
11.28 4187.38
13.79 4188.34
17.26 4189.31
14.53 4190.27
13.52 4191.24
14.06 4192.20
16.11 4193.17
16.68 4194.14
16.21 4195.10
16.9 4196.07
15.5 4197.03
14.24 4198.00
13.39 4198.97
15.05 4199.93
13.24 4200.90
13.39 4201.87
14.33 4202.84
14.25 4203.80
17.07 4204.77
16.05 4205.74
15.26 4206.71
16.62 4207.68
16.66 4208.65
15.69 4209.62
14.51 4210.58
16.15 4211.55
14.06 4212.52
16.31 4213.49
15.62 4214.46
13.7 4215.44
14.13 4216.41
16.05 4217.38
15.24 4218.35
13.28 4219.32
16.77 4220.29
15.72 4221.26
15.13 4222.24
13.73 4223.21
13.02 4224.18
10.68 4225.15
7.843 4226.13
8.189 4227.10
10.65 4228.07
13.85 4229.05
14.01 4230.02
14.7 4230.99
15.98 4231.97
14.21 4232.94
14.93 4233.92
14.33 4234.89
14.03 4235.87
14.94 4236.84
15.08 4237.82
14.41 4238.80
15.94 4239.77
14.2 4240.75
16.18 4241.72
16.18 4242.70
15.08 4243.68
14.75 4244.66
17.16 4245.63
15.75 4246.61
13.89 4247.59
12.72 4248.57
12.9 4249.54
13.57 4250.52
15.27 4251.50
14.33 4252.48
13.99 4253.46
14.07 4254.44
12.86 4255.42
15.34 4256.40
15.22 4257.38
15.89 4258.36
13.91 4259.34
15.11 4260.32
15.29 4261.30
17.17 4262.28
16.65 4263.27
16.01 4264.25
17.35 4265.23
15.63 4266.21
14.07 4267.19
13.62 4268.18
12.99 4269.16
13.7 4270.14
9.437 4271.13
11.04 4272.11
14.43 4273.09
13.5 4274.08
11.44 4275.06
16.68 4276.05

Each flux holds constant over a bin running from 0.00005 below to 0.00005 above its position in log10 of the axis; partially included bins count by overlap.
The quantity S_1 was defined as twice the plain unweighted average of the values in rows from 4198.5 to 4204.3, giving 27.9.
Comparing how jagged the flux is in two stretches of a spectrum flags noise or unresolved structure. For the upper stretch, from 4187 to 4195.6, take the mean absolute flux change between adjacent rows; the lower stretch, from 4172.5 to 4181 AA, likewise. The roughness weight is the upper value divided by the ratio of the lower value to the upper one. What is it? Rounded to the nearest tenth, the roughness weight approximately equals 2.2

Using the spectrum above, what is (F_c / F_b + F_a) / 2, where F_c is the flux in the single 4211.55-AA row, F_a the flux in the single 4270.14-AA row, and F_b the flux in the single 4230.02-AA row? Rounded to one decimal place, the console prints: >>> 7.4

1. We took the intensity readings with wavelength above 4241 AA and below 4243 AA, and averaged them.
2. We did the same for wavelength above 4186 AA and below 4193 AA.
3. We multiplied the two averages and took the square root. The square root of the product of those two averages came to 15.0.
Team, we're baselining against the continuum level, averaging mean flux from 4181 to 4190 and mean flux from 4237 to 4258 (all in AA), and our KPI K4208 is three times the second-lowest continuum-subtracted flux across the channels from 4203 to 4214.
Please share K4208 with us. -1.0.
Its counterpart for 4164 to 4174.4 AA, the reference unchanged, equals -1.5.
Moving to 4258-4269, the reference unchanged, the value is -2.0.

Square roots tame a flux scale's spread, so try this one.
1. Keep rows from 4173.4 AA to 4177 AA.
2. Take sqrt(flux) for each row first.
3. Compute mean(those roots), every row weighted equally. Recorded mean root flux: 3.9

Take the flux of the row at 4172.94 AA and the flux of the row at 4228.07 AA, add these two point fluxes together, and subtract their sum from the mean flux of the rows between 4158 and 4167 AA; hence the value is -10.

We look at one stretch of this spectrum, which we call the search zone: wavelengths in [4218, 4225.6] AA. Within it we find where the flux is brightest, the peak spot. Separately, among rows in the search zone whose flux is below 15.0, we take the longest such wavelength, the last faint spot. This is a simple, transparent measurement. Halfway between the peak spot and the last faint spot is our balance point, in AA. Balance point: 4222.7 AA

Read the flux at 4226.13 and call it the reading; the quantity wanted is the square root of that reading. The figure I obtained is 2.8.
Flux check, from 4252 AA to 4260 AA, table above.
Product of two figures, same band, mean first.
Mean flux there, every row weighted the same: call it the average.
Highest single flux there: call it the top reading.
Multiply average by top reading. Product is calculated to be 230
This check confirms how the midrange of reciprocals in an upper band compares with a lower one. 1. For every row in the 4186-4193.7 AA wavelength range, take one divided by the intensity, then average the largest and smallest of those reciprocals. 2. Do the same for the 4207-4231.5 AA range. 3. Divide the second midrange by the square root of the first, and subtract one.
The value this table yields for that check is -0.65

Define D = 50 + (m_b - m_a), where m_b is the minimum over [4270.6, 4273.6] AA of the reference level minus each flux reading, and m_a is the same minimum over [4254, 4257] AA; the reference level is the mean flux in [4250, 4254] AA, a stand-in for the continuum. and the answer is 50.9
